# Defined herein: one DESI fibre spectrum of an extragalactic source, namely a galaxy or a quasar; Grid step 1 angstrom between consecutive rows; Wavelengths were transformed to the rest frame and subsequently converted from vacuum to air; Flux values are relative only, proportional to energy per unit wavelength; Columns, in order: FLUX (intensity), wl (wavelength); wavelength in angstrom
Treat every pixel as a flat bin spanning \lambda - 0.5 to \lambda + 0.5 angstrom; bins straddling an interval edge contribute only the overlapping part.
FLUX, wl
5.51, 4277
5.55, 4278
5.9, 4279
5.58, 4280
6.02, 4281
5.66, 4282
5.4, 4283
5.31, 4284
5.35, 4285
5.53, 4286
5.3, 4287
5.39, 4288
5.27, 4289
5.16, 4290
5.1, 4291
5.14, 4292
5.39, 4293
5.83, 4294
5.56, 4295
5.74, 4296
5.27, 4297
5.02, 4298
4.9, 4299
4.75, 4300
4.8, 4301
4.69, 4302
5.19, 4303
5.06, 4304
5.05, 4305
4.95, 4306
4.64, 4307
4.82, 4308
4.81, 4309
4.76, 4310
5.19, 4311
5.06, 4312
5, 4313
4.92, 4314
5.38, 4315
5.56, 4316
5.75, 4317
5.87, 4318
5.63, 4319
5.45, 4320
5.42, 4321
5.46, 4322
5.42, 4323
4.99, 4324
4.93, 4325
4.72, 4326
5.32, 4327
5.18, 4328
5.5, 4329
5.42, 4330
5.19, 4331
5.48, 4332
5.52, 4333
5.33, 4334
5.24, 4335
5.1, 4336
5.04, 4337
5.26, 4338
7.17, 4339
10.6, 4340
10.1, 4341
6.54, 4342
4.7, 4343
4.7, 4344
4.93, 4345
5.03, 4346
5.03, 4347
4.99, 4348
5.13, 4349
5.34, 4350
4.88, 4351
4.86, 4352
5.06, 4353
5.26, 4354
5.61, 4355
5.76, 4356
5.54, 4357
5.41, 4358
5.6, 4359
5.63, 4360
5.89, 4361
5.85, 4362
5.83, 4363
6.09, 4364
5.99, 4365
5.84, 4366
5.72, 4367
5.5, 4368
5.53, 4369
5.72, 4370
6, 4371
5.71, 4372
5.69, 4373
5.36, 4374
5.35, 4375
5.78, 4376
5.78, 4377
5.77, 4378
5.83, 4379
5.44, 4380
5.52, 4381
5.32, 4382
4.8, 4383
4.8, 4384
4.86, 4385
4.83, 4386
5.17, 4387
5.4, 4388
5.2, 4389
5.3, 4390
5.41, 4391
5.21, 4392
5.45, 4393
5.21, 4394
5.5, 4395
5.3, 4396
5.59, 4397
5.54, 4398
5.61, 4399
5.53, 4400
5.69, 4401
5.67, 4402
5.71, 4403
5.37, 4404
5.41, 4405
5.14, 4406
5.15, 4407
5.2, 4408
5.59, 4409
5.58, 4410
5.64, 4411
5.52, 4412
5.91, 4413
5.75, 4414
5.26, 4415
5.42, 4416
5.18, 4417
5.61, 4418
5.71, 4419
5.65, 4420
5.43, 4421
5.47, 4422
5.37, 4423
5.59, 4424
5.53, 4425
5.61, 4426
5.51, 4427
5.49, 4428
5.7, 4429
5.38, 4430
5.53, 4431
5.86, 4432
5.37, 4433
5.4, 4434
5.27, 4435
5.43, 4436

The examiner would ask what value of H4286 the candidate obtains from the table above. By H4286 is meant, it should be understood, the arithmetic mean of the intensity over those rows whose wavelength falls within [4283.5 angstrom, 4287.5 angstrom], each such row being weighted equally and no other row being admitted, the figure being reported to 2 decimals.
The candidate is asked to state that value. 5.37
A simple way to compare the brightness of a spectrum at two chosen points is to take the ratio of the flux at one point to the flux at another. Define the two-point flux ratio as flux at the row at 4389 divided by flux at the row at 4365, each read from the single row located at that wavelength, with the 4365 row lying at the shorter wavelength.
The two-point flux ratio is 0.87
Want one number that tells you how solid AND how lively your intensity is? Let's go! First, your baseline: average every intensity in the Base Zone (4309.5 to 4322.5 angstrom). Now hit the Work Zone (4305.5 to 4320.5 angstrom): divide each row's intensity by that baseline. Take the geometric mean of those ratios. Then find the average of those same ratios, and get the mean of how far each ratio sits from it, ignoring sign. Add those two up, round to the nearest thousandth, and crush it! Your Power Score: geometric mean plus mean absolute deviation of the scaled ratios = 1.031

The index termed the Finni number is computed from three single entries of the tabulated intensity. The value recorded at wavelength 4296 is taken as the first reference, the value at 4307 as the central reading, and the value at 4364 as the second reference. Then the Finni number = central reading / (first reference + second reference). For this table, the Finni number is 0.39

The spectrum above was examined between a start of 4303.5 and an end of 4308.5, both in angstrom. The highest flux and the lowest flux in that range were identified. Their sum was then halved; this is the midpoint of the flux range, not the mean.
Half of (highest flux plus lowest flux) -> 4.85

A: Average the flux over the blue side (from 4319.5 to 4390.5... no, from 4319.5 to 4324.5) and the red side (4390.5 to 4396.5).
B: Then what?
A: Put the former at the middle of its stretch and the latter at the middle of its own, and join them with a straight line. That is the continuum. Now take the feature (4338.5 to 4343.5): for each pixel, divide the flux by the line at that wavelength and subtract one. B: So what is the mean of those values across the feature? 0.46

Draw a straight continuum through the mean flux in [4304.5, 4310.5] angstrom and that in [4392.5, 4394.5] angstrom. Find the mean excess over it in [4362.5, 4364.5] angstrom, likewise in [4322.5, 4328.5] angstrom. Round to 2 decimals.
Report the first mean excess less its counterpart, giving 0.65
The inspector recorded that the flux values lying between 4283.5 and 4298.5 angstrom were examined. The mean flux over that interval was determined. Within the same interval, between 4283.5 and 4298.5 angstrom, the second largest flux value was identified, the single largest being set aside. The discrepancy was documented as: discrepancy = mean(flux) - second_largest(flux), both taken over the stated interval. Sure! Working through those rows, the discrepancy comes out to -0.38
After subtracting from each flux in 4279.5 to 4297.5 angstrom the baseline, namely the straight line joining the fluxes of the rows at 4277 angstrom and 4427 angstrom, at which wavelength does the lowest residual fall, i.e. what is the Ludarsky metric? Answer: 4291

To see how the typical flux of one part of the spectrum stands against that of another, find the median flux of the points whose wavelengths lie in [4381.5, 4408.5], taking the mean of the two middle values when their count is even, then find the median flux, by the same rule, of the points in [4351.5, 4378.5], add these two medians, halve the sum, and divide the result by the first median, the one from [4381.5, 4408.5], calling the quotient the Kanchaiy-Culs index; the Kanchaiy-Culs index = 1.04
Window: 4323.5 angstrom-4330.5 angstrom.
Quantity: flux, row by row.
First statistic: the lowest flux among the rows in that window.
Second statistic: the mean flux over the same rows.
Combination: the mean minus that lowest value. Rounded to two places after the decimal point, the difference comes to 0.43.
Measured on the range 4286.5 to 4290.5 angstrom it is 0.12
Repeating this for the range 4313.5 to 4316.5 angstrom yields 0.37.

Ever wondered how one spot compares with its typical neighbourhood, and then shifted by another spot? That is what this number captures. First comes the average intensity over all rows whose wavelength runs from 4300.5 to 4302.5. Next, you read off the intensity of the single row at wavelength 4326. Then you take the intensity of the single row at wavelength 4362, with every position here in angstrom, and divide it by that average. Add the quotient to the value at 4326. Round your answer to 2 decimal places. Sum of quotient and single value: 5.95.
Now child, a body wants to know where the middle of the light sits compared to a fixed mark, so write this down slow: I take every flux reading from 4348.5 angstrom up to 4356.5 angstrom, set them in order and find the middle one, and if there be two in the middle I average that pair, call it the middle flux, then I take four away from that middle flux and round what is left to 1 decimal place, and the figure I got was 1.2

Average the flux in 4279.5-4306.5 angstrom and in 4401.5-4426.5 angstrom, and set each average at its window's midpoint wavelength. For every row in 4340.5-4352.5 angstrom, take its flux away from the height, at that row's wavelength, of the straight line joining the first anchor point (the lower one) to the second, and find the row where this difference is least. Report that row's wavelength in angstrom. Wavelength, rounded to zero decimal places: 4341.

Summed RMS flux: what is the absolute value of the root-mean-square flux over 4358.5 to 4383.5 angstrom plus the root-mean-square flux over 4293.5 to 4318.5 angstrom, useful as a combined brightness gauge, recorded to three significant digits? 10.8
